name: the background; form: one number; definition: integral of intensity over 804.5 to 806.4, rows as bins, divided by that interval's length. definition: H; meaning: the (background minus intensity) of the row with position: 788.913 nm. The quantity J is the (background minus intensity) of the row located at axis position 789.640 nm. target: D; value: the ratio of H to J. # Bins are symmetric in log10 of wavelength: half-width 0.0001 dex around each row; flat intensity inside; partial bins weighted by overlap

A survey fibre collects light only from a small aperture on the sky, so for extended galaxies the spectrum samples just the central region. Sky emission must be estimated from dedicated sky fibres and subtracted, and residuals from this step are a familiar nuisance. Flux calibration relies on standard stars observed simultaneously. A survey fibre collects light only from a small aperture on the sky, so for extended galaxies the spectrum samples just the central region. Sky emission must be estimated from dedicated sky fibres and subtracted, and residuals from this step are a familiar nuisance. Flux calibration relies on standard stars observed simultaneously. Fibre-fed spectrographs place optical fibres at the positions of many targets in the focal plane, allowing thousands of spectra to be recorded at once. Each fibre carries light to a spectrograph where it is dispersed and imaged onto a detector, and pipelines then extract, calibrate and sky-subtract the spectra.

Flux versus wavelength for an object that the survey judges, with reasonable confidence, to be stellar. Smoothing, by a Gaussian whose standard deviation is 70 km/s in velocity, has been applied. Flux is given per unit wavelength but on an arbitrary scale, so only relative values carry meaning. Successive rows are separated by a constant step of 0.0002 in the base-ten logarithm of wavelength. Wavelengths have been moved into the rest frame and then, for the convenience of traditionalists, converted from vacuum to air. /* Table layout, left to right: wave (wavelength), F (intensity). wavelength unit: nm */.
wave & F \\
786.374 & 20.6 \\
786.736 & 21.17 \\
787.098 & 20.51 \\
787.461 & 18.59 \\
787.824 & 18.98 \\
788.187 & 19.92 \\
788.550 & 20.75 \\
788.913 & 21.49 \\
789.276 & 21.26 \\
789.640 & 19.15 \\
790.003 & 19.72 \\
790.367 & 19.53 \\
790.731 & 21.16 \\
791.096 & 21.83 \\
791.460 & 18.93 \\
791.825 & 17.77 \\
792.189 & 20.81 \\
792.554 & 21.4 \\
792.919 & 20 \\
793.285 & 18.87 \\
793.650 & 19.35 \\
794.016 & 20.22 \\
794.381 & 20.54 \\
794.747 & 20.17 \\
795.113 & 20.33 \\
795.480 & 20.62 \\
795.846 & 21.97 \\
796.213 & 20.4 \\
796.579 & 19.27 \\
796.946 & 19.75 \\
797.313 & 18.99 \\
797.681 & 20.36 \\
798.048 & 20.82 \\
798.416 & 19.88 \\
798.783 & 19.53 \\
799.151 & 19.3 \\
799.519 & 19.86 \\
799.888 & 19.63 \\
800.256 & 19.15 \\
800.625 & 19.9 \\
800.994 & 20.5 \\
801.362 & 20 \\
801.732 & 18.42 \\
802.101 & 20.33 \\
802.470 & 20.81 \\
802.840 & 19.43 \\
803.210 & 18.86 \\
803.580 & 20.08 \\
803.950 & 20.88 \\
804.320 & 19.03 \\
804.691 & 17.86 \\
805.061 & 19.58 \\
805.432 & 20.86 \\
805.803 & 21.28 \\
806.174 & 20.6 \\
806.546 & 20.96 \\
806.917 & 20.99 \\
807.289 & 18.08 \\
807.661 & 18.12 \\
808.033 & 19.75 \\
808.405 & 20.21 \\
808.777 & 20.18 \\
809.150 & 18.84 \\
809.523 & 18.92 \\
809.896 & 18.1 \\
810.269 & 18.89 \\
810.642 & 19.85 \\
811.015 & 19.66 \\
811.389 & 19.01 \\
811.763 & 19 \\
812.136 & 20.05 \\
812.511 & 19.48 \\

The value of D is -2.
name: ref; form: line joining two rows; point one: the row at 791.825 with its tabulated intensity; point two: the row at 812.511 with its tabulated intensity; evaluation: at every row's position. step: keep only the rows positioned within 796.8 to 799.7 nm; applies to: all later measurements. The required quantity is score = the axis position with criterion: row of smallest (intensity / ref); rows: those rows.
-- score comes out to 797.313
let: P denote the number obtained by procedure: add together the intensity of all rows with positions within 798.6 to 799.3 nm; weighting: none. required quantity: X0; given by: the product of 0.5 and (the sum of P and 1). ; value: 19.9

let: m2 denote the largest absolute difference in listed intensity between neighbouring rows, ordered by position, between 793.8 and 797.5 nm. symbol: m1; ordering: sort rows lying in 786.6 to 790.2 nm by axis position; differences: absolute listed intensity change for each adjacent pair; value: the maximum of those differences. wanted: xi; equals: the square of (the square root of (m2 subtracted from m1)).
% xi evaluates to 0.5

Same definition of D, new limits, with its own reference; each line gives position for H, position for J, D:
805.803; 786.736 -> 1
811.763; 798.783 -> 2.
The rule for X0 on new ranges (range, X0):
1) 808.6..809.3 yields 20.0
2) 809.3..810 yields 19.0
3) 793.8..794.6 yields 20.9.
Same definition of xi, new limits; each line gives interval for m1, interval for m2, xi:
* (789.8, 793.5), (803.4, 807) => 1.2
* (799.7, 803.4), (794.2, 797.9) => 0.3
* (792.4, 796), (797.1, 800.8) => 0.0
